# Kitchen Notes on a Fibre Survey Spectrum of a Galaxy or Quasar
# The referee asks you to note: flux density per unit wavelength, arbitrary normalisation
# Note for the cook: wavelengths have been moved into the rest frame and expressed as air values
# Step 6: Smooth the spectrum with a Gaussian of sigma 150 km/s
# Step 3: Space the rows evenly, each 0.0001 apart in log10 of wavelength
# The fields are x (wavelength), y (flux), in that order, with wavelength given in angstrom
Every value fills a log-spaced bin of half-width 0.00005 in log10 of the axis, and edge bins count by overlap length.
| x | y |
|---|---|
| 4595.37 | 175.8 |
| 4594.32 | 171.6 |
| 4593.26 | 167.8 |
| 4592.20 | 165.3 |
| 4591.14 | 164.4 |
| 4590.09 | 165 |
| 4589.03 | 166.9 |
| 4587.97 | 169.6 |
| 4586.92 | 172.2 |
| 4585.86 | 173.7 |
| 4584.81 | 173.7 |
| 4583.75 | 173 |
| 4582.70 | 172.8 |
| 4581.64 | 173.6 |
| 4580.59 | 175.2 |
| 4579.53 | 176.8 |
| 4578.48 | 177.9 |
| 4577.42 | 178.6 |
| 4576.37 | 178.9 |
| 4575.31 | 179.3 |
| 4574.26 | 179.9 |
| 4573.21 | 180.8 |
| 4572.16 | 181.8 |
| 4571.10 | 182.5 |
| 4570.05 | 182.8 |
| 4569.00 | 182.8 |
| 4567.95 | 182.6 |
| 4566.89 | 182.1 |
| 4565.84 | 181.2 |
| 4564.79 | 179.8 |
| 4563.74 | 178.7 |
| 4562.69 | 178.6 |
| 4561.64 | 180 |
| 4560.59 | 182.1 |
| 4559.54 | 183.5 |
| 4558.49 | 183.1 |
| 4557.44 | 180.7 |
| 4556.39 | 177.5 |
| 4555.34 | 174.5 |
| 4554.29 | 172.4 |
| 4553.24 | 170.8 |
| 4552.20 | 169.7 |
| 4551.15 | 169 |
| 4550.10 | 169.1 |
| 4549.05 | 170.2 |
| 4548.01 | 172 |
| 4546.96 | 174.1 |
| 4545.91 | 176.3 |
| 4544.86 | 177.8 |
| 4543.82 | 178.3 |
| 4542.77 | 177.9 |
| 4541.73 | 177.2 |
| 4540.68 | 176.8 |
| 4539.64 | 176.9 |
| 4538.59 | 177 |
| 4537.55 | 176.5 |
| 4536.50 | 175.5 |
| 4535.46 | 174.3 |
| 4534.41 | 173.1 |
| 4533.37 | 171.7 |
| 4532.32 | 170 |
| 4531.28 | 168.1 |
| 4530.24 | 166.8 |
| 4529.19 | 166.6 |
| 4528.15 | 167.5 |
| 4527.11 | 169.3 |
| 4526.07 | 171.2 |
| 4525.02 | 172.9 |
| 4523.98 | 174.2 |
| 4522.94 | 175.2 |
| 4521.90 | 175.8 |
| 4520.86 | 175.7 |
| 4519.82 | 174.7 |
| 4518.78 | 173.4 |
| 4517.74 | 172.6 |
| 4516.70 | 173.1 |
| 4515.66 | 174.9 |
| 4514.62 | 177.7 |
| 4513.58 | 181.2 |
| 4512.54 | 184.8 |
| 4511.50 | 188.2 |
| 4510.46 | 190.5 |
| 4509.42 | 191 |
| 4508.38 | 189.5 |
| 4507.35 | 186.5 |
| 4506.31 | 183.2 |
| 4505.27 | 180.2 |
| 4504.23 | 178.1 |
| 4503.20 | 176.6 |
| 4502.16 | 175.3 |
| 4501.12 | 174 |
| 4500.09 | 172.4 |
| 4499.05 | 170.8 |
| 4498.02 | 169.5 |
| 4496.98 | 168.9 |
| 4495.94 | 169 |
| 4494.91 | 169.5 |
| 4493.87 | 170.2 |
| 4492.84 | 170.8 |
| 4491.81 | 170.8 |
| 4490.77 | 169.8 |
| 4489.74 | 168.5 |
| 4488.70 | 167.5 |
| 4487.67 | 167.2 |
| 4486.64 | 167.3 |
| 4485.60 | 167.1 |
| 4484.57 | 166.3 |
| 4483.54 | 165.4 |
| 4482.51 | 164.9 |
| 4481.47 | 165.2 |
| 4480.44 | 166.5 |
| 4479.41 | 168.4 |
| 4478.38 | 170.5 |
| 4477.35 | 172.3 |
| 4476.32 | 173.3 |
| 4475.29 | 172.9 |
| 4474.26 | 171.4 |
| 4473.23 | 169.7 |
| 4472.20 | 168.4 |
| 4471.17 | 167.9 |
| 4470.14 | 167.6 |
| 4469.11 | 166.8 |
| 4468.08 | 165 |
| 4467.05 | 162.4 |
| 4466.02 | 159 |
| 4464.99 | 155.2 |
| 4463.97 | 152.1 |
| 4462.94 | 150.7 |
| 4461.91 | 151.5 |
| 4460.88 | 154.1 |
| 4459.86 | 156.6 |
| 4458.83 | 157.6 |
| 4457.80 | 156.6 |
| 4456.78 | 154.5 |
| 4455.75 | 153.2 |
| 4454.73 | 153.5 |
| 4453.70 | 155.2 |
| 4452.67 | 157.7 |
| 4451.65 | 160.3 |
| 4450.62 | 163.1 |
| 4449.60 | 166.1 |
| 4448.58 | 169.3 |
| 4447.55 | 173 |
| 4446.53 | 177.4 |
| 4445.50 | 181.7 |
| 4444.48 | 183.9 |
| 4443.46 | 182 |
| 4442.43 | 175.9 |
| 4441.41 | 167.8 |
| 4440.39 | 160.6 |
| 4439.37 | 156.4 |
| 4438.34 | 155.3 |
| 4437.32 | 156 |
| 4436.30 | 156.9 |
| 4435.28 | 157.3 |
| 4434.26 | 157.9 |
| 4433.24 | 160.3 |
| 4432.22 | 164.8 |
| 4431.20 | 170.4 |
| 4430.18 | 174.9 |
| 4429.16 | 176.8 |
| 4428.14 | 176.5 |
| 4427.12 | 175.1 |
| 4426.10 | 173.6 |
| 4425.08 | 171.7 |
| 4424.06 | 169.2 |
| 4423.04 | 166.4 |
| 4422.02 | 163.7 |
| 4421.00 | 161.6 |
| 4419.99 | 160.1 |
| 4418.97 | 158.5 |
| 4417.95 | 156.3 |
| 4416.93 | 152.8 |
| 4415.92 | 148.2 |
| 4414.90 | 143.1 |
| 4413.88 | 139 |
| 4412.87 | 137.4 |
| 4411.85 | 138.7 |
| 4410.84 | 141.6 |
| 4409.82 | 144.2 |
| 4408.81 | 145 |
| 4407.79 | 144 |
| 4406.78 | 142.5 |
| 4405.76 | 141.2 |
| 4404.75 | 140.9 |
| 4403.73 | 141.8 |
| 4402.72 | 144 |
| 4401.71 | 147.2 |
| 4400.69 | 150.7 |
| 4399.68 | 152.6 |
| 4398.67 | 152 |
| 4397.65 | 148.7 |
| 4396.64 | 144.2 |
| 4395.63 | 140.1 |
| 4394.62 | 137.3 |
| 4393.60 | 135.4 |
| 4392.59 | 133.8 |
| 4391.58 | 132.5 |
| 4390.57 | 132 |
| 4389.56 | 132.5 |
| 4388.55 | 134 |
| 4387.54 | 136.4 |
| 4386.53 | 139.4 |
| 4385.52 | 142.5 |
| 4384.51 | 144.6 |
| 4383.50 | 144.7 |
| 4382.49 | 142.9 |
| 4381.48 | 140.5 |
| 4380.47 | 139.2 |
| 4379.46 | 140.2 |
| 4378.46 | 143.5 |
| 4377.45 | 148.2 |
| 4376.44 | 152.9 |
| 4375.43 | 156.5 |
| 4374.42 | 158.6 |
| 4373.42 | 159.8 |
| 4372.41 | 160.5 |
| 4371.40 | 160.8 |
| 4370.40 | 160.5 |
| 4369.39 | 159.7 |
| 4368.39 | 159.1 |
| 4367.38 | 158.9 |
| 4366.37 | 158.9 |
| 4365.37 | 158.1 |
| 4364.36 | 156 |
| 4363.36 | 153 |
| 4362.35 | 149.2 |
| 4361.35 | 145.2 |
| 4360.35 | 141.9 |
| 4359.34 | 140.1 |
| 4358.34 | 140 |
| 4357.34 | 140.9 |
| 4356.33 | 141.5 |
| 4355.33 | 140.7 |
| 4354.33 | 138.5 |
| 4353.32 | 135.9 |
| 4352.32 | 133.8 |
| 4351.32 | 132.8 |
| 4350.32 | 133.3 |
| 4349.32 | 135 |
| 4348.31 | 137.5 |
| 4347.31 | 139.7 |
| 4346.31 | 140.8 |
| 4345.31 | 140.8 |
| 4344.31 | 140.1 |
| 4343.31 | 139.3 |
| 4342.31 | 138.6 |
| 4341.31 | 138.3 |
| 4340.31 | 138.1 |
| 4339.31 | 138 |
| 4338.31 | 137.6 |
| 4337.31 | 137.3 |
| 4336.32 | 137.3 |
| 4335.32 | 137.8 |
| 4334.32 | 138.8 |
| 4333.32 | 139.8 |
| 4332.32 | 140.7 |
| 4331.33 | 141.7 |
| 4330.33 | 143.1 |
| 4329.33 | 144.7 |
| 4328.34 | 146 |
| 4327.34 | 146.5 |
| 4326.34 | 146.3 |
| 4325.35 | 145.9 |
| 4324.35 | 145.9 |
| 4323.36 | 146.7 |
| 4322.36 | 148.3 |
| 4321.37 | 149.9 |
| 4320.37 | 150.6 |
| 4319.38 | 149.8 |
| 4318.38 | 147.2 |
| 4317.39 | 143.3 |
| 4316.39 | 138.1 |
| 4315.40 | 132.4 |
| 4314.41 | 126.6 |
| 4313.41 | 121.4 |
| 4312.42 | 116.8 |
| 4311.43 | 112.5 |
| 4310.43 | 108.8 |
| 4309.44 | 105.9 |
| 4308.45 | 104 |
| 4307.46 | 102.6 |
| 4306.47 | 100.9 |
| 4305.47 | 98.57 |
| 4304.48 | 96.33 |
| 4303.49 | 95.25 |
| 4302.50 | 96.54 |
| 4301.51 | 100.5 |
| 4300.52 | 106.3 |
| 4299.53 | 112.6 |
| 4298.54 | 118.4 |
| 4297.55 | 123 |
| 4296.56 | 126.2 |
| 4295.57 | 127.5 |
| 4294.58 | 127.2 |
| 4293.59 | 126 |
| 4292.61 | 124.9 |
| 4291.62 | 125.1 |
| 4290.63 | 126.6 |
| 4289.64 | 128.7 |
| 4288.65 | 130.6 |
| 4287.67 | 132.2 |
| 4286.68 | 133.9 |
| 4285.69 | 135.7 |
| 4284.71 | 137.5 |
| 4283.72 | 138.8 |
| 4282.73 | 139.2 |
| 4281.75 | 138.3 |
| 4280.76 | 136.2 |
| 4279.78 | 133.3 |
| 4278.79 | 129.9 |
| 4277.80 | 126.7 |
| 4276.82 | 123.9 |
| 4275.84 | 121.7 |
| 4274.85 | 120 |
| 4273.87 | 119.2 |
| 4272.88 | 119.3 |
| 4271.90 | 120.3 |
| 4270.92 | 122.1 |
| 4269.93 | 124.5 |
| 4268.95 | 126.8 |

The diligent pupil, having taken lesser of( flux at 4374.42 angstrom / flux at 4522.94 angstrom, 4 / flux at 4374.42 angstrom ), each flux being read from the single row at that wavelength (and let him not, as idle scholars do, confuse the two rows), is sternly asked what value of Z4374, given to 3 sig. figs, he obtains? 0.0252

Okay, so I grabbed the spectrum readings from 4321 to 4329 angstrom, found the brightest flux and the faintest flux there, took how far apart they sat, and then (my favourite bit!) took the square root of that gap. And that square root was 2.00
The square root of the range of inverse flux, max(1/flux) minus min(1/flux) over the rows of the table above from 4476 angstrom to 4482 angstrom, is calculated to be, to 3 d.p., 0.017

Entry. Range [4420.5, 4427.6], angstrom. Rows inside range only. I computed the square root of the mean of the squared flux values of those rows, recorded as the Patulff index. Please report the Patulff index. 169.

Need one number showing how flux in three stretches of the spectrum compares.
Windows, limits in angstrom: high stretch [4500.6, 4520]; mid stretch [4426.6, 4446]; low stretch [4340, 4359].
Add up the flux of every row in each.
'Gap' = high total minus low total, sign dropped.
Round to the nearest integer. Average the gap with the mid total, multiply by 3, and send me 5986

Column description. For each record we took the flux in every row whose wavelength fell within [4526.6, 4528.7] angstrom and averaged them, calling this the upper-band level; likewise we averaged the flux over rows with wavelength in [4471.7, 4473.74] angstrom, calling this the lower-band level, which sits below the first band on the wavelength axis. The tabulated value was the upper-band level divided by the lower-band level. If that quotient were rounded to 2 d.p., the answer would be 1.00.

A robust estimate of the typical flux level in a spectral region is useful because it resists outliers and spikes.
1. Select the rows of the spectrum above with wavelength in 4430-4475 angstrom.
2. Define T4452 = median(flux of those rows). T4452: 160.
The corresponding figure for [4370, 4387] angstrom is 145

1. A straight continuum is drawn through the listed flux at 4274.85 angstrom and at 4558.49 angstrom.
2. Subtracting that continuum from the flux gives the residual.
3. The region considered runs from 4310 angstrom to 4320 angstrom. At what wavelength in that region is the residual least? 4310.43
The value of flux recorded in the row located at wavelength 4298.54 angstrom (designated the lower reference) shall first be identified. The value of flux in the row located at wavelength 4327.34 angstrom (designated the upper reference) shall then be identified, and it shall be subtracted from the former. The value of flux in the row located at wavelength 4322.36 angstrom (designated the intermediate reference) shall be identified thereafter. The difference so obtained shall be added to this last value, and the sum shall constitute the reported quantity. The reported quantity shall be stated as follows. 120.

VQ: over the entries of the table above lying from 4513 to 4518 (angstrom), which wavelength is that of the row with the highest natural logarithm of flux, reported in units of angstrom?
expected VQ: 4513.58 angstrom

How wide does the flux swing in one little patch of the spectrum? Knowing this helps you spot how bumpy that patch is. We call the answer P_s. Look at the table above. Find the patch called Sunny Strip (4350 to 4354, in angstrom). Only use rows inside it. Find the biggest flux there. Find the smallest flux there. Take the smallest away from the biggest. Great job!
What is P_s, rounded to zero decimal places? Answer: 3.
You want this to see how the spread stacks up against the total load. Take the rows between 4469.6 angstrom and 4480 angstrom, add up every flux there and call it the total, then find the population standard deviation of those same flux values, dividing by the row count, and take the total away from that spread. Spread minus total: -1700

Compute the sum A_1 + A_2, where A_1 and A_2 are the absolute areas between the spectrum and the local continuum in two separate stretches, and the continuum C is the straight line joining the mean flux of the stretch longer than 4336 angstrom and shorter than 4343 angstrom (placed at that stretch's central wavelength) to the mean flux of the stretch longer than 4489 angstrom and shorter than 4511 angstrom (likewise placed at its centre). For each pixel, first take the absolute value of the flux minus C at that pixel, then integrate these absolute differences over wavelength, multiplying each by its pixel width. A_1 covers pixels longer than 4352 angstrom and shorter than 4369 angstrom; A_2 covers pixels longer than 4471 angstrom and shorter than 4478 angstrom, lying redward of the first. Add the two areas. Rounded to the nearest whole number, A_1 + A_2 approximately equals 123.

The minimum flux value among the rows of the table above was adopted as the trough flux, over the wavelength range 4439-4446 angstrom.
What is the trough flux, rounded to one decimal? 156.4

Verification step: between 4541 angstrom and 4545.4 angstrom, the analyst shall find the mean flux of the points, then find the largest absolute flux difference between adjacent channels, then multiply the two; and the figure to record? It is 124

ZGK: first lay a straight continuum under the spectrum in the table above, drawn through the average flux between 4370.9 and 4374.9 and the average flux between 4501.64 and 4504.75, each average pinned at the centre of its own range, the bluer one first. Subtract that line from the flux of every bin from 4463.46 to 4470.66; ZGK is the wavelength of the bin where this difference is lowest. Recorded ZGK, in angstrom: 4463.97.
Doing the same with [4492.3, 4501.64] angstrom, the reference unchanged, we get 4496.98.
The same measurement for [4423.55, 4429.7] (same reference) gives 4424.06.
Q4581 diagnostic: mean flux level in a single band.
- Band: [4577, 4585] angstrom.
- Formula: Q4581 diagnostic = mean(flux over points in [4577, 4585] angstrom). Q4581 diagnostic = 175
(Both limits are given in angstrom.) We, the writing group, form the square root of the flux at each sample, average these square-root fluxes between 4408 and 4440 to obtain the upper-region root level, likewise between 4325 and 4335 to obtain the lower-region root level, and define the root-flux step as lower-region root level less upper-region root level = -0.6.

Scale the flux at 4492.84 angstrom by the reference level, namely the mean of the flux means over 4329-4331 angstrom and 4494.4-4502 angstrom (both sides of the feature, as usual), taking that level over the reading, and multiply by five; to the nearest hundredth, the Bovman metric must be 4.60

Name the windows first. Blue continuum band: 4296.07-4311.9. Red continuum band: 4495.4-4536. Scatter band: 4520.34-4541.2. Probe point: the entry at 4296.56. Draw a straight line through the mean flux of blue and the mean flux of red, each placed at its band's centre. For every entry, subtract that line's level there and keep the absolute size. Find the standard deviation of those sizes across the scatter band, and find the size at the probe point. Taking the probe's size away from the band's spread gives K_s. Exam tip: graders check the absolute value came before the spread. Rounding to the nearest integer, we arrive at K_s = -18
